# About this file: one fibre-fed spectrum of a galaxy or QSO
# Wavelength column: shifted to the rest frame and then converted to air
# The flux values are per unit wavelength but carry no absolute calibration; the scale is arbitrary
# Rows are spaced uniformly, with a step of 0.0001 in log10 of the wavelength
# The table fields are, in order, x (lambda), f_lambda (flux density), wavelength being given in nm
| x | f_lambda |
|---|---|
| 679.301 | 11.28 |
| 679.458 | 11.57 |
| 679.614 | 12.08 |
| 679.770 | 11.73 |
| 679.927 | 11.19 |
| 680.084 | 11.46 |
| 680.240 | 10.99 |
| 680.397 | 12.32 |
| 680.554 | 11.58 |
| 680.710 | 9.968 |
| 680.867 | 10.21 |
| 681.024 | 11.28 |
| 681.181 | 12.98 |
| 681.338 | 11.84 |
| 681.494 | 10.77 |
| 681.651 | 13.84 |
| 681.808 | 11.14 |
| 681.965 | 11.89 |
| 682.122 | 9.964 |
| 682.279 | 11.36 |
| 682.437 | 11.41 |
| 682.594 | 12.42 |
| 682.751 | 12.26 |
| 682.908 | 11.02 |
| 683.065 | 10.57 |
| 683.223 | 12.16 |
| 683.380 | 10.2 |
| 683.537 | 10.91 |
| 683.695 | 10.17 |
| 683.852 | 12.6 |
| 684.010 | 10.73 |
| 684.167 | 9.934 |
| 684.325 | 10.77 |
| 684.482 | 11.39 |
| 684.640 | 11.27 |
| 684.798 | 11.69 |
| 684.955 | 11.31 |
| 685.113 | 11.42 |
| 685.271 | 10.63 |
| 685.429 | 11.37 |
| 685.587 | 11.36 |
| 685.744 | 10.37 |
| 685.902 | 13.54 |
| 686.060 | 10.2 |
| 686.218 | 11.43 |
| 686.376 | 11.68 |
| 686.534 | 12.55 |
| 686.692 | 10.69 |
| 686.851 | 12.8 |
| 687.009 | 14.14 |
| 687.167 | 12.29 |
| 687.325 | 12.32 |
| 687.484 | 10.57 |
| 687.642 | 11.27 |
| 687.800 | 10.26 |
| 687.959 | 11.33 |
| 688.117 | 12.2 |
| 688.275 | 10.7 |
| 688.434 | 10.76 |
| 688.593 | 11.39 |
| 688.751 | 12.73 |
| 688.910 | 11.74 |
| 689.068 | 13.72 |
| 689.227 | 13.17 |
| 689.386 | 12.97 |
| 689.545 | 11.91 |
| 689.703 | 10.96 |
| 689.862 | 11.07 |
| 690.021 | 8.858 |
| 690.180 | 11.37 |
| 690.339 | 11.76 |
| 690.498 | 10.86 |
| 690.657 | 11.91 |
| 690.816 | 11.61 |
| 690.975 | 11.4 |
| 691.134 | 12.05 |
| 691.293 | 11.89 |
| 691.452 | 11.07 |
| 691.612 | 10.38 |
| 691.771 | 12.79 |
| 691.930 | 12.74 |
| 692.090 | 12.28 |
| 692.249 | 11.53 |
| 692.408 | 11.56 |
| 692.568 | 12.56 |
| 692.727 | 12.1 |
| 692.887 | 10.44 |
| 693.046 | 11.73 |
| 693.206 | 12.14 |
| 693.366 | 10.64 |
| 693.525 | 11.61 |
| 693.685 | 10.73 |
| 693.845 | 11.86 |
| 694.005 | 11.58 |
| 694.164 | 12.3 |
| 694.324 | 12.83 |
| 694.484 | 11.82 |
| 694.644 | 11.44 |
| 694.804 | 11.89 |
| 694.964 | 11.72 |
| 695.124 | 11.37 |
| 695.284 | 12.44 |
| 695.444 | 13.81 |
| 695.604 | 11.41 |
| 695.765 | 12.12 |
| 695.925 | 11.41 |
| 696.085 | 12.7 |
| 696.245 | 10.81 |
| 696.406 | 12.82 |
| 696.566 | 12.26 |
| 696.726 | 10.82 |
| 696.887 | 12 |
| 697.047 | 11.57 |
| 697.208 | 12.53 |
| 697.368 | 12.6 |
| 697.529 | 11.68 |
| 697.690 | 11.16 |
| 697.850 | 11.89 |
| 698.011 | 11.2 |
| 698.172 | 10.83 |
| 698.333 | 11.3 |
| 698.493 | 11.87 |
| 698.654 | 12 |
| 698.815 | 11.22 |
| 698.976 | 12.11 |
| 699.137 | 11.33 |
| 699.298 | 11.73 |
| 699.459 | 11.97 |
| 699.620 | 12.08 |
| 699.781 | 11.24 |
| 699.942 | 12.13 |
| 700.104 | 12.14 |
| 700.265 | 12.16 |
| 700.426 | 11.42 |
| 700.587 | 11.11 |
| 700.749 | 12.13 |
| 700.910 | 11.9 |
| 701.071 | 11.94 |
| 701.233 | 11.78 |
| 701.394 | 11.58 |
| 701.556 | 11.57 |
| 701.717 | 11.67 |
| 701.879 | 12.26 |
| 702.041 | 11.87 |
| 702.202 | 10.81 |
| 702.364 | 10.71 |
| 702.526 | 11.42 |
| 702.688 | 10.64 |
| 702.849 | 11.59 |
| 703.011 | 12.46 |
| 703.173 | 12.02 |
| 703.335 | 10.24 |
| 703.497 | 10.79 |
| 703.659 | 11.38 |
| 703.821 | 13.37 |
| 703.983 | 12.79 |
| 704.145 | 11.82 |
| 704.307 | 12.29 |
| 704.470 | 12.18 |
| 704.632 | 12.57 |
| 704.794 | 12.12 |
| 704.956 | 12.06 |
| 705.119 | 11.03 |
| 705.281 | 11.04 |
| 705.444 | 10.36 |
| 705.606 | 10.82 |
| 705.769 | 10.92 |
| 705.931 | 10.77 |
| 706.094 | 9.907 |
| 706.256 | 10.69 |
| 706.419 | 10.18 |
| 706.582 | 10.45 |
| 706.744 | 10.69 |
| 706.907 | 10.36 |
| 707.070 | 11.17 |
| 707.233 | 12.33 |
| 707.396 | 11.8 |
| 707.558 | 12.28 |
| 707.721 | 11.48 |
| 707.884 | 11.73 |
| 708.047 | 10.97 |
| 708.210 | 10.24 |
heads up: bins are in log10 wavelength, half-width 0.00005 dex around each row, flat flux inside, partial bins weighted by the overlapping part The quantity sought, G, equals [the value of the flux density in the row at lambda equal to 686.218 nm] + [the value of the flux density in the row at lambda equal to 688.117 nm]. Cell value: 23.6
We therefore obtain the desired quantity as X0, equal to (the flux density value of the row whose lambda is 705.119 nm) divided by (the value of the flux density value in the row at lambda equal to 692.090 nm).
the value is 0.90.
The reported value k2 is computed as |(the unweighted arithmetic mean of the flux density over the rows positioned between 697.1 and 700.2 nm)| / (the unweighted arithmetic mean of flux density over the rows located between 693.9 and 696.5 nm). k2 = 0.976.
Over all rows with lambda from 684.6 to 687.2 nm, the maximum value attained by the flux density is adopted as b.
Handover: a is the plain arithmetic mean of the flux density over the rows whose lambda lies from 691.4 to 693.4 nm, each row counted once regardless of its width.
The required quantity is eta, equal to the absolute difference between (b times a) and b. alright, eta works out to 151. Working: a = 11.69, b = 14.14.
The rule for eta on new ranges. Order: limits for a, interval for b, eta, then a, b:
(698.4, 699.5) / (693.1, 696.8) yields 148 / 11.75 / 13.81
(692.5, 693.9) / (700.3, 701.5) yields 128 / 11.53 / 12.13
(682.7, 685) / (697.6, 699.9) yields 123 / 11.13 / 12.11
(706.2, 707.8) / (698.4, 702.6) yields 124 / 11.14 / 12.26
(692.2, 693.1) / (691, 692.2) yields 136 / 11.65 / 12.79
